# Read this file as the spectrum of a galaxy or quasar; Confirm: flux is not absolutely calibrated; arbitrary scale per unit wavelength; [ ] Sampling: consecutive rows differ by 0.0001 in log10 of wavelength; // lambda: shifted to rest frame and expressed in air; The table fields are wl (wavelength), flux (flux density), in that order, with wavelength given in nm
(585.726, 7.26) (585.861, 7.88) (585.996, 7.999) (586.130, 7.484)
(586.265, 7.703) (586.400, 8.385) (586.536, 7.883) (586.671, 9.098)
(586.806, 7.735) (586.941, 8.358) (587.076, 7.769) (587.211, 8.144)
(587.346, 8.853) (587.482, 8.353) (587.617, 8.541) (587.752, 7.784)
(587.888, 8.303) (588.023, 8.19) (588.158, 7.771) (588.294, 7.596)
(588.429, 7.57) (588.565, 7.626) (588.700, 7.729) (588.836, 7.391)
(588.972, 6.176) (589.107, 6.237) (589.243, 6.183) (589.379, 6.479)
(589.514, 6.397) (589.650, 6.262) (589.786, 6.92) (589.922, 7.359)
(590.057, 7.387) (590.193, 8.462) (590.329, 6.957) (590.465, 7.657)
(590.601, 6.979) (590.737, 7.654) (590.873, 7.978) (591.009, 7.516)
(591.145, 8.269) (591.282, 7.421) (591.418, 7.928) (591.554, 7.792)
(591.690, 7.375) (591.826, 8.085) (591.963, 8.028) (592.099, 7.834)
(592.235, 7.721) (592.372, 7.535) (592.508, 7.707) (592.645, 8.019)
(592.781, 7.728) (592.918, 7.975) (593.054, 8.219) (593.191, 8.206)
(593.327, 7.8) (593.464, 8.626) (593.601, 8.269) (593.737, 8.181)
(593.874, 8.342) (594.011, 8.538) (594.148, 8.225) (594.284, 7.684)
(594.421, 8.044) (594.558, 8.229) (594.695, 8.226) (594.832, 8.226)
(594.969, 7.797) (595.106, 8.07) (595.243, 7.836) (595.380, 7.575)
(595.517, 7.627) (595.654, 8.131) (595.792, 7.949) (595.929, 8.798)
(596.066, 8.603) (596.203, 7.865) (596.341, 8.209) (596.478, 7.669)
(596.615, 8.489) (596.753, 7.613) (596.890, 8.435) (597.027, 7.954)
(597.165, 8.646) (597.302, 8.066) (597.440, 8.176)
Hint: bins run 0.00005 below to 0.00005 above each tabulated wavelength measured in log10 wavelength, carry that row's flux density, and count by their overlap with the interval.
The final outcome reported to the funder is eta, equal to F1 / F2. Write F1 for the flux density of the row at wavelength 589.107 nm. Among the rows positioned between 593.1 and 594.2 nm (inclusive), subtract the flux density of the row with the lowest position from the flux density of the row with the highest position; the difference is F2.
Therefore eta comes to 328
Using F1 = 6.237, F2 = 0.0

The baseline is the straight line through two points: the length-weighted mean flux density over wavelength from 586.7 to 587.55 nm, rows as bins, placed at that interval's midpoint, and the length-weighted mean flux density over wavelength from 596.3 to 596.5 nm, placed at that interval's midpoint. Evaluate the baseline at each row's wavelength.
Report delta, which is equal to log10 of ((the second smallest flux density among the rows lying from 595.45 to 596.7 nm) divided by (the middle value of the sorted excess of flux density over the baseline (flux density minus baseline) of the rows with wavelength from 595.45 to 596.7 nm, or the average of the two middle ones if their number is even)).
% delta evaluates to 1.8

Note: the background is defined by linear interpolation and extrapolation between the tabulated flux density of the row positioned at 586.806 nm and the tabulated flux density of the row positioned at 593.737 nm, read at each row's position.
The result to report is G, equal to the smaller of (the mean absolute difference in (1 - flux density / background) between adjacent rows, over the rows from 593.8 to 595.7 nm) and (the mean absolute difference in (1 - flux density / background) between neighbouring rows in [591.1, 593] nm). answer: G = 0.031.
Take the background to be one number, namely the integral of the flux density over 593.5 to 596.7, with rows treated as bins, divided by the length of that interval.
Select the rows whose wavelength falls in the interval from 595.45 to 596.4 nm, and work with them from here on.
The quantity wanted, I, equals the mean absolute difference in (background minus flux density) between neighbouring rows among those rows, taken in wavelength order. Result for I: 0.47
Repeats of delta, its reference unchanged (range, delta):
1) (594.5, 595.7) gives 2.1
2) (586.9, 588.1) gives 2.0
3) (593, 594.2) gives 1.7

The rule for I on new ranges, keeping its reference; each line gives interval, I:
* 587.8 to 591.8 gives 0.44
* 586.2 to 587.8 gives 0.68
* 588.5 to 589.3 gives 0.35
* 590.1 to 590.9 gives 0.78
